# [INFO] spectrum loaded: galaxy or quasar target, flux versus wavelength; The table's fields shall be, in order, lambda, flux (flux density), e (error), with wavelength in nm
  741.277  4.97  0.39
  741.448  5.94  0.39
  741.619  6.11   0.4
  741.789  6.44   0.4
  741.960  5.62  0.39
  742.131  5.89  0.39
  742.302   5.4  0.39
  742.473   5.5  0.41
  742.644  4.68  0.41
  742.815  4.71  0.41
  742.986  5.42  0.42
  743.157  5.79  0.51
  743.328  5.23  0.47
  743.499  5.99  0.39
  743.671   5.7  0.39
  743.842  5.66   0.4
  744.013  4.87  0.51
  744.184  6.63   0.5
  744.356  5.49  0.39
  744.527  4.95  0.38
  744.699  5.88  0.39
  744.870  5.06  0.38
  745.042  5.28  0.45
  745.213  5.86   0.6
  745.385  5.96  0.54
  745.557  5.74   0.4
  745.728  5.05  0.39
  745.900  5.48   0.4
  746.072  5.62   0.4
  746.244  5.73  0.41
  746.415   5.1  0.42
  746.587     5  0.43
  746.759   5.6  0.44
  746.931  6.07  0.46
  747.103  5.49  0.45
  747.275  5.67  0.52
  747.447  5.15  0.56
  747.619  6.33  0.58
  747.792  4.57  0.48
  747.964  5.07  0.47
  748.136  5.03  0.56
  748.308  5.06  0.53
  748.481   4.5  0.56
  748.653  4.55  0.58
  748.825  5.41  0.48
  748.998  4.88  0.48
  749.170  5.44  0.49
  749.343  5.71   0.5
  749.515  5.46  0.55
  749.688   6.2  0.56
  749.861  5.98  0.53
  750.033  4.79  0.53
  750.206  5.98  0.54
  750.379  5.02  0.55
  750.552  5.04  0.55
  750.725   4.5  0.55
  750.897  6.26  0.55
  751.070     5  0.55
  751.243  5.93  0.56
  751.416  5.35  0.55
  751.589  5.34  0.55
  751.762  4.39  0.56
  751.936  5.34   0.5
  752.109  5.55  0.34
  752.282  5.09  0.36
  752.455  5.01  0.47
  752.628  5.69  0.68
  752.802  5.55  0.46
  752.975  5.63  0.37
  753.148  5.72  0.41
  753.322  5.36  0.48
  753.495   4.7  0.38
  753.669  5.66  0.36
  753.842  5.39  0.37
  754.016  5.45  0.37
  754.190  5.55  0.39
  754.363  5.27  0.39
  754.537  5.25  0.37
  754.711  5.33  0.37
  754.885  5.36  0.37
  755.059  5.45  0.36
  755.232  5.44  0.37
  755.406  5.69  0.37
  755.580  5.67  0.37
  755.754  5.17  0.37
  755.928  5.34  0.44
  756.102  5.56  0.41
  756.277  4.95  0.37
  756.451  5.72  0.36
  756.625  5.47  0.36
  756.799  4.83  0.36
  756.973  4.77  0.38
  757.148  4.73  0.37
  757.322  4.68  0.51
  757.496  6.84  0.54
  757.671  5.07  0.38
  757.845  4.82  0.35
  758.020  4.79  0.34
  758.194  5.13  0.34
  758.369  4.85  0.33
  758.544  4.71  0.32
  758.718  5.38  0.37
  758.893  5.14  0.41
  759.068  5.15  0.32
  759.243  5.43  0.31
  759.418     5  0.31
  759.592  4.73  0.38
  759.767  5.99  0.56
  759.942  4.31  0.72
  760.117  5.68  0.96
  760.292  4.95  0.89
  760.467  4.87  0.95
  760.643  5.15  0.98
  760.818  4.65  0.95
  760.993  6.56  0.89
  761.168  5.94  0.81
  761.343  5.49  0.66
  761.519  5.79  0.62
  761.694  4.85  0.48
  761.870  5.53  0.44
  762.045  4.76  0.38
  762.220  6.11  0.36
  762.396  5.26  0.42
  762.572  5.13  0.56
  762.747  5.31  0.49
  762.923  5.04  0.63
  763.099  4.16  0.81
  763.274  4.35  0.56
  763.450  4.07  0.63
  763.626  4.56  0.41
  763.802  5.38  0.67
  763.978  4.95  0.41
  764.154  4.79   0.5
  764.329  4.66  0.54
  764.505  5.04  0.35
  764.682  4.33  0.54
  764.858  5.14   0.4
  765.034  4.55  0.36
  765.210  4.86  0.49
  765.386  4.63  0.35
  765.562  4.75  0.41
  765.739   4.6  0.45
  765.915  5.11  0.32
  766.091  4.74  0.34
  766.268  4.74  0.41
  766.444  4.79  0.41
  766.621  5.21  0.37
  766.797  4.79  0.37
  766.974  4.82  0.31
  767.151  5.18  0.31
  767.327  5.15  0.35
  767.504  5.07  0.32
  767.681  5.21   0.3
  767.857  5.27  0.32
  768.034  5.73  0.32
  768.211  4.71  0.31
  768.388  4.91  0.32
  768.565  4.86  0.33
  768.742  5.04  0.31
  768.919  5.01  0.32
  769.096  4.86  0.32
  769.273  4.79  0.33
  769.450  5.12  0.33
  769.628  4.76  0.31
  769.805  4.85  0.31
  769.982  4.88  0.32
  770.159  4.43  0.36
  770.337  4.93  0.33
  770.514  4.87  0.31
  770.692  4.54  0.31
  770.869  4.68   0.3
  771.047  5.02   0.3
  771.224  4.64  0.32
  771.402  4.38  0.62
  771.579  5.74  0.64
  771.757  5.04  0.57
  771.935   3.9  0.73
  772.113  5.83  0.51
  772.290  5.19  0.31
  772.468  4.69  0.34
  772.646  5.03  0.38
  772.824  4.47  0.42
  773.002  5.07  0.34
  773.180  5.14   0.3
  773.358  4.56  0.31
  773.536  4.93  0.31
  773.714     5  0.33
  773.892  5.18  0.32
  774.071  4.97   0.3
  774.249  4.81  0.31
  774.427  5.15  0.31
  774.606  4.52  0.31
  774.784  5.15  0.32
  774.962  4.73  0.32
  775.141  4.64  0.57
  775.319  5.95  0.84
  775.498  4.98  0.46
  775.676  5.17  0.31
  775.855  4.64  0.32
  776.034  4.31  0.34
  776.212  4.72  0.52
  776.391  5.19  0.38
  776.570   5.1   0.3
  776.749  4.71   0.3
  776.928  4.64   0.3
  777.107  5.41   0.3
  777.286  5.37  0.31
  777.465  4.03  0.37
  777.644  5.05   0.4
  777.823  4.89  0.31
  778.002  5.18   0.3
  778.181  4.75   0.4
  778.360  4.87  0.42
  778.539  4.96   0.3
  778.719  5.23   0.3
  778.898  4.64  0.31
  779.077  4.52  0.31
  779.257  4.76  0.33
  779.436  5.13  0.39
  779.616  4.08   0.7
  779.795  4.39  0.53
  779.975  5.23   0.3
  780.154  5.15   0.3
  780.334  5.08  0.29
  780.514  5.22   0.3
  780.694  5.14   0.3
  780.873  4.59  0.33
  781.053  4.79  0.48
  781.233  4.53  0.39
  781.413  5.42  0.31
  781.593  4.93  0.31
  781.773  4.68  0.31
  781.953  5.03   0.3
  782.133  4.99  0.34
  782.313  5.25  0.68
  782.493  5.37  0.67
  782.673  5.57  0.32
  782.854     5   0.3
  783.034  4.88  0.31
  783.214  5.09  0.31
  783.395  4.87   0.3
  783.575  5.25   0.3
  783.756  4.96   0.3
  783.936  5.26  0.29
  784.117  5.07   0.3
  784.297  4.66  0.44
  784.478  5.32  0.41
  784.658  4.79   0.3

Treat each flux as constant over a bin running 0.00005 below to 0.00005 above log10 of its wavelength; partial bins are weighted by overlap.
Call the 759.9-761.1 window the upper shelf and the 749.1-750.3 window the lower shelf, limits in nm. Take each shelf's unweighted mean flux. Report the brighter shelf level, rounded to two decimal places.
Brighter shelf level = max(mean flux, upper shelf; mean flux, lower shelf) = 5.65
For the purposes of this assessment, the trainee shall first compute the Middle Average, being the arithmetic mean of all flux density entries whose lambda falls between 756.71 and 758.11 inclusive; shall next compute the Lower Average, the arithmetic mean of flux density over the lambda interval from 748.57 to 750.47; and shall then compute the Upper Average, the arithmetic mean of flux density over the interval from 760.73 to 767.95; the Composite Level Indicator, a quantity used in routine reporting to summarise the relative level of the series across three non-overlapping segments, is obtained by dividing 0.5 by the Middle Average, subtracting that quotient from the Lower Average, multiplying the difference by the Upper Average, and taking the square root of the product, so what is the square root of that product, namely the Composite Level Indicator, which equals 5.15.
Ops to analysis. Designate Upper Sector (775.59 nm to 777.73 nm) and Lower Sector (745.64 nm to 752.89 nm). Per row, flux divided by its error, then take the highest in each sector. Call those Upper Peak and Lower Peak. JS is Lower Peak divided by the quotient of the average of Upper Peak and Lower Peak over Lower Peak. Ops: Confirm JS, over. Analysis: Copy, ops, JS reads 15.5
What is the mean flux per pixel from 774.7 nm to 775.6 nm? 5.1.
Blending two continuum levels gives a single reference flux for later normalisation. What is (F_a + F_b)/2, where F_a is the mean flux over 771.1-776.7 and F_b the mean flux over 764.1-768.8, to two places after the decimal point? 4.92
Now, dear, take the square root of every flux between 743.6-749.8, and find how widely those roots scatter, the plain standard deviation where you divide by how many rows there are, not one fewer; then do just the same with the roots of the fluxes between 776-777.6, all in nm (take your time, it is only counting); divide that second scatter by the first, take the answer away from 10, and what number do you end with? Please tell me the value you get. 9.03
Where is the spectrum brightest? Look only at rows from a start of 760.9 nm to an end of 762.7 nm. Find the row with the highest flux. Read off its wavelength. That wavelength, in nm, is 760.993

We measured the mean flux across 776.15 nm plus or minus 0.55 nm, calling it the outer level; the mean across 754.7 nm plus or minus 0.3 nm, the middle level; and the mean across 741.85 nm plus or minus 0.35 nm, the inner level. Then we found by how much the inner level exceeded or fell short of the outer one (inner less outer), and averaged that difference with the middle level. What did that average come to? 3.2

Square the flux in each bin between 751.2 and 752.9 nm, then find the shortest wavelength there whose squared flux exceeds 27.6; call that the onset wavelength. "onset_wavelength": 751.243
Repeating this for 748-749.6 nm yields 748.825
